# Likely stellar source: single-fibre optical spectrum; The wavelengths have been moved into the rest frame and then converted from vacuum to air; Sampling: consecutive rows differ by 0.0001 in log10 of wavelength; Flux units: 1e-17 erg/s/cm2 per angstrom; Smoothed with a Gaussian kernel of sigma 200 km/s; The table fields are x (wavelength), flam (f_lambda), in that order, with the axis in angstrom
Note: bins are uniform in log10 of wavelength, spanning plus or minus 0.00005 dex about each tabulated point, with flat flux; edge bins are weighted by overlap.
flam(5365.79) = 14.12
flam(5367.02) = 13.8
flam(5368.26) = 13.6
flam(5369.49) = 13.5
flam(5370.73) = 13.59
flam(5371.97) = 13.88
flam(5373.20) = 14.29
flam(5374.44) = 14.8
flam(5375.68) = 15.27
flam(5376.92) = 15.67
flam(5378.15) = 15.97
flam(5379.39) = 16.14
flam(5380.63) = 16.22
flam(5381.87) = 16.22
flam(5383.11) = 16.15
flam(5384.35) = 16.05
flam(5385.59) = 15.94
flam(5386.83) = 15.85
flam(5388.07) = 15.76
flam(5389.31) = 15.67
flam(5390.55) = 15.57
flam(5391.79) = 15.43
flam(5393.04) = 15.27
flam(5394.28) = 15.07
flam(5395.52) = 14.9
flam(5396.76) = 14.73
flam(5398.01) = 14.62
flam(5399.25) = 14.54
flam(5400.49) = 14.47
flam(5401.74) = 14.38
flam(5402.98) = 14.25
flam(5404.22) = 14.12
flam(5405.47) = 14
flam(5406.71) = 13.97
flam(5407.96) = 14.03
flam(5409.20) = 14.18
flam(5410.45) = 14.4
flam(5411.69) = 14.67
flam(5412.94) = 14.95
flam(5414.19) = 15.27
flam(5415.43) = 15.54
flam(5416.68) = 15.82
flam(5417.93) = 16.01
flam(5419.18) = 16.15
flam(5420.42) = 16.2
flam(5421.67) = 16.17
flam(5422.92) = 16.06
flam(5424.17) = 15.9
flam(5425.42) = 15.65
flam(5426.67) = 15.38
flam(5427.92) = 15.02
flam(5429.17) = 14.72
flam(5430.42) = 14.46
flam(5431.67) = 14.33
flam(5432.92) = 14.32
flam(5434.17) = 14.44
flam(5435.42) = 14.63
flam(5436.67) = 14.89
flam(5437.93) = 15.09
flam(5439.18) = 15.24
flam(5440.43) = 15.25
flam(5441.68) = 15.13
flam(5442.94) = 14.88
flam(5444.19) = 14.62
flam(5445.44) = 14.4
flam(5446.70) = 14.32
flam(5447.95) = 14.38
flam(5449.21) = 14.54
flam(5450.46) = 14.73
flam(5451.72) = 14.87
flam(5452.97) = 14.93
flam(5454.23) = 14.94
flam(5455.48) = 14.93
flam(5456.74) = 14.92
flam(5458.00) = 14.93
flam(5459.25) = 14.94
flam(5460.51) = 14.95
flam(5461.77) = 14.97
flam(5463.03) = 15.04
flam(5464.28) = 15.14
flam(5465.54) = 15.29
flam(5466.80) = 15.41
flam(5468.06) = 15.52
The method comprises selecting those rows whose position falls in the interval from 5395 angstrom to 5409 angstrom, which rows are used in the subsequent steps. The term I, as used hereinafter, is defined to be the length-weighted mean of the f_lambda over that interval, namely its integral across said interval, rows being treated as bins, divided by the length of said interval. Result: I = 14.36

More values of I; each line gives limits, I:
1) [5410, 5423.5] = 15.58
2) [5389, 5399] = 15.11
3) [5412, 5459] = 15.08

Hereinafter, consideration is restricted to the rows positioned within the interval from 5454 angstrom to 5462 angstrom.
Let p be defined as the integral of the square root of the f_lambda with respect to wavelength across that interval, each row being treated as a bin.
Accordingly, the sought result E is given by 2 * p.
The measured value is 62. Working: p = 31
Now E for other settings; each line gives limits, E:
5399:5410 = 83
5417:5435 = 141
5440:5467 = 208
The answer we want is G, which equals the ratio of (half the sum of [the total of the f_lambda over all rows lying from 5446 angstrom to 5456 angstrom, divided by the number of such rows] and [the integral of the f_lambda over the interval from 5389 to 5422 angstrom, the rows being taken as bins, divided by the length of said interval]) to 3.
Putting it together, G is 4.944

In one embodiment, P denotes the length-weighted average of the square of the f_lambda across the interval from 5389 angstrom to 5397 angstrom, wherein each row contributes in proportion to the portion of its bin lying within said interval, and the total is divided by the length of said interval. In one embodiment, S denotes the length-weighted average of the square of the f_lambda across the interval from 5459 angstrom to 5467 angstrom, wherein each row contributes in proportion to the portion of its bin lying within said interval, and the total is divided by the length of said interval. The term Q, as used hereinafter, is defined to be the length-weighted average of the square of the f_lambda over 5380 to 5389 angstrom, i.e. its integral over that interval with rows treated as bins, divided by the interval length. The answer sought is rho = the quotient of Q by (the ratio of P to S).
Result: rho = 251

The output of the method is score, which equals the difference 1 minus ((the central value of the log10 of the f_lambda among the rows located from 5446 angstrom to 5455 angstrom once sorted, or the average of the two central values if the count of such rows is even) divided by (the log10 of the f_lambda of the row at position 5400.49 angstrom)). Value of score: -0.007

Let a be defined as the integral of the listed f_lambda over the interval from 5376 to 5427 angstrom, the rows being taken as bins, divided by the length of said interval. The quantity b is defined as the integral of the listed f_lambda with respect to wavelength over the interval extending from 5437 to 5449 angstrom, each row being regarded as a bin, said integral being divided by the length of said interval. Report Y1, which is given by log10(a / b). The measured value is 0.015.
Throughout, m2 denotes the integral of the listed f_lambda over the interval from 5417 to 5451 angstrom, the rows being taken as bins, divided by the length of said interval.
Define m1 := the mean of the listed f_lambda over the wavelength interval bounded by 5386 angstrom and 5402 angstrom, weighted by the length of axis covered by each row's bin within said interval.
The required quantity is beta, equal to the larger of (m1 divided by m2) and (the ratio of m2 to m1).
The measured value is 1.00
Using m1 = 15.1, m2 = 15.08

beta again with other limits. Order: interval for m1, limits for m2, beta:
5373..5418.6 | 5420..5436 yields 1.00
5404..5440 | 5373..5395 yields 1.04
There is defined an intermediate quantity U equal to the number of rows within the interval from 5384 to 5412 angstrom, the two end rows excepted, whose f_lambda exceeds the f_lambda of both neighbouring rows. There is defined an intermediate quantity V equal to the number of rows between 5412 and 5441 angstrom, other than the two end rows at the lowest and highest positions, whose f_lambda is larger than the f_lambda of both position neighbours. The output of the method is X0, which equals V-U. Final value 1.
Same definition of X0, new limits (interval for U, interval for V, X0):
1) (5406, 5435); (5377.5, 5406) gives -1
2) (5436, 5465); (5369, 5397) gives -2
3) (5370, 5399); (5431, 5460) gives 2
